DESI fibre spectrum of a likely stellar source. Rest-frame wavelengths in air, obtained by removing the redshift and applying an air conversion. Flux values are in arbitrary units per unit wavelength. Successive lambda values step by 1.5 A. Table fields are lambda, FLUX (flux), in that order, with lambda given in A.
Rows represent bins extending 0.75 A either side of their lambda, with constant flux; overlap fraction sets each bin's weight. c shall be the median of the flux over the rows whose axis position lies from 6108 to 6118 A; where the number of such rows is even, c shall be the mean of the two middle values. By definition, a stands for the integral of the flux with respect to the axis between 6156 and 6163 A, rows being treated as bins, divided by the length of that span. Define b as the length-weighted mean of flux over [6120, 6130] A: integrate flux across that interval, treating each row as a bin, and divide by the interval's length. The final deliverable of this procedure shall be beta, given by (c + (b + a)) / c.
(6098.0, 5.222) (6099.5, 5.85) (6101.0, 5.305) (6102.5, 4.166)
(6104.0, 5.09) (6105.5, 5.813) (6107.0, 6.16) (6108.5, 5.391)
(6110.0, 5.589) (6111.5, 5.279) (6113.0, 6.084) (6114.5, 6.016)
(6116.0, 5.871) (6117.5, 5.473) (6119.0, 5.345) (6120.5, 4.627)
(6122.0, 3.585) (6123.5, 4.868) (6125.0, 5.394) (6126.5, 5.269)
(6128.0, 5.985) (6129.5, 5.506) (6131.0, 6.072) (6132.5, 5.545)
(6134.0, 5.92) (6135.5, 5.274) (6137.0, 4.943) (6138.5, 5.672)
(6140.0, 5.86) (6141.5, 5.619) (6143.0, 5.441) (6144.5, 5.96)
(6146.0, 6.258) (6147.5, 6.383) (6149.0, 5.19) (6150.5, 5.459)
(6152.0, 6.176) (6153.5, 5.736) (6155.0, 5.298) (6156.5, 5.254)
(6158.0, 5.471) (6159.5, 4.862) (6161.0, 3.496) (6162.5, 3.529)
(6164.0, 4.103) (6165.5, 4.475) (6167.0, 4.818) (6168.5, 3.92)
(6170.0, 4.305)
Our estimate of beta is 2.71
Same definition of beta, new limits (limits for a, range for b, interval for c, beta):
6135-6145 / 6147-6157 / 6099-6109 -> 3.07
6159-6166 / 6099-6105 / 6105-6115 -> 2.57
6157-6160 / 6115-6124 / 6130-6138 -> 2.84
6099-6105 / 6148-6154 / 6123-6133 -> 2.96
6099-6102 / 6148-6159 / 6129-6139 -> 2.98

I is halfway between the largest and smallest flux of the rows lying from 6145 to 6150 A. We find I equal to 5.8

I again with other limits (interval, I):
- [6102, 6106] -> 5.0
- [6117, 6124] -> 4.5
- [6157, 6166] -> 4.5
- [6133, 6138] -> 5.4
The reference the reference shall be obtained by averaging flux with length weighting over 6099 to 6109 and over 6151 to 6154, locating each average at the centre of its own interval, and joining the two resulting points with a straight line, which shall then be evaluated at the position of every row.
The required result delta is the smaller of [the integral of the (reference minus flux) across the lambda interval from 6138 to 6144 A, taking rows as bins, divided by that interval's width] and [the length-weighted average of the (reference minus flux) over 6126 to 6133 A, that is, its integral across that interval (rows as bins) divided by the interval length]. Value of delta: -0.02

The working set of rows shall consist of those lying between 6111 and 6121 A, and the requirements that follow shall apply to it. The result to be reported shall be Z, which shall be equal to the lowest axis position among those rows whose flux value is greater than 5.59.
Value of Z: 6113.0 A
